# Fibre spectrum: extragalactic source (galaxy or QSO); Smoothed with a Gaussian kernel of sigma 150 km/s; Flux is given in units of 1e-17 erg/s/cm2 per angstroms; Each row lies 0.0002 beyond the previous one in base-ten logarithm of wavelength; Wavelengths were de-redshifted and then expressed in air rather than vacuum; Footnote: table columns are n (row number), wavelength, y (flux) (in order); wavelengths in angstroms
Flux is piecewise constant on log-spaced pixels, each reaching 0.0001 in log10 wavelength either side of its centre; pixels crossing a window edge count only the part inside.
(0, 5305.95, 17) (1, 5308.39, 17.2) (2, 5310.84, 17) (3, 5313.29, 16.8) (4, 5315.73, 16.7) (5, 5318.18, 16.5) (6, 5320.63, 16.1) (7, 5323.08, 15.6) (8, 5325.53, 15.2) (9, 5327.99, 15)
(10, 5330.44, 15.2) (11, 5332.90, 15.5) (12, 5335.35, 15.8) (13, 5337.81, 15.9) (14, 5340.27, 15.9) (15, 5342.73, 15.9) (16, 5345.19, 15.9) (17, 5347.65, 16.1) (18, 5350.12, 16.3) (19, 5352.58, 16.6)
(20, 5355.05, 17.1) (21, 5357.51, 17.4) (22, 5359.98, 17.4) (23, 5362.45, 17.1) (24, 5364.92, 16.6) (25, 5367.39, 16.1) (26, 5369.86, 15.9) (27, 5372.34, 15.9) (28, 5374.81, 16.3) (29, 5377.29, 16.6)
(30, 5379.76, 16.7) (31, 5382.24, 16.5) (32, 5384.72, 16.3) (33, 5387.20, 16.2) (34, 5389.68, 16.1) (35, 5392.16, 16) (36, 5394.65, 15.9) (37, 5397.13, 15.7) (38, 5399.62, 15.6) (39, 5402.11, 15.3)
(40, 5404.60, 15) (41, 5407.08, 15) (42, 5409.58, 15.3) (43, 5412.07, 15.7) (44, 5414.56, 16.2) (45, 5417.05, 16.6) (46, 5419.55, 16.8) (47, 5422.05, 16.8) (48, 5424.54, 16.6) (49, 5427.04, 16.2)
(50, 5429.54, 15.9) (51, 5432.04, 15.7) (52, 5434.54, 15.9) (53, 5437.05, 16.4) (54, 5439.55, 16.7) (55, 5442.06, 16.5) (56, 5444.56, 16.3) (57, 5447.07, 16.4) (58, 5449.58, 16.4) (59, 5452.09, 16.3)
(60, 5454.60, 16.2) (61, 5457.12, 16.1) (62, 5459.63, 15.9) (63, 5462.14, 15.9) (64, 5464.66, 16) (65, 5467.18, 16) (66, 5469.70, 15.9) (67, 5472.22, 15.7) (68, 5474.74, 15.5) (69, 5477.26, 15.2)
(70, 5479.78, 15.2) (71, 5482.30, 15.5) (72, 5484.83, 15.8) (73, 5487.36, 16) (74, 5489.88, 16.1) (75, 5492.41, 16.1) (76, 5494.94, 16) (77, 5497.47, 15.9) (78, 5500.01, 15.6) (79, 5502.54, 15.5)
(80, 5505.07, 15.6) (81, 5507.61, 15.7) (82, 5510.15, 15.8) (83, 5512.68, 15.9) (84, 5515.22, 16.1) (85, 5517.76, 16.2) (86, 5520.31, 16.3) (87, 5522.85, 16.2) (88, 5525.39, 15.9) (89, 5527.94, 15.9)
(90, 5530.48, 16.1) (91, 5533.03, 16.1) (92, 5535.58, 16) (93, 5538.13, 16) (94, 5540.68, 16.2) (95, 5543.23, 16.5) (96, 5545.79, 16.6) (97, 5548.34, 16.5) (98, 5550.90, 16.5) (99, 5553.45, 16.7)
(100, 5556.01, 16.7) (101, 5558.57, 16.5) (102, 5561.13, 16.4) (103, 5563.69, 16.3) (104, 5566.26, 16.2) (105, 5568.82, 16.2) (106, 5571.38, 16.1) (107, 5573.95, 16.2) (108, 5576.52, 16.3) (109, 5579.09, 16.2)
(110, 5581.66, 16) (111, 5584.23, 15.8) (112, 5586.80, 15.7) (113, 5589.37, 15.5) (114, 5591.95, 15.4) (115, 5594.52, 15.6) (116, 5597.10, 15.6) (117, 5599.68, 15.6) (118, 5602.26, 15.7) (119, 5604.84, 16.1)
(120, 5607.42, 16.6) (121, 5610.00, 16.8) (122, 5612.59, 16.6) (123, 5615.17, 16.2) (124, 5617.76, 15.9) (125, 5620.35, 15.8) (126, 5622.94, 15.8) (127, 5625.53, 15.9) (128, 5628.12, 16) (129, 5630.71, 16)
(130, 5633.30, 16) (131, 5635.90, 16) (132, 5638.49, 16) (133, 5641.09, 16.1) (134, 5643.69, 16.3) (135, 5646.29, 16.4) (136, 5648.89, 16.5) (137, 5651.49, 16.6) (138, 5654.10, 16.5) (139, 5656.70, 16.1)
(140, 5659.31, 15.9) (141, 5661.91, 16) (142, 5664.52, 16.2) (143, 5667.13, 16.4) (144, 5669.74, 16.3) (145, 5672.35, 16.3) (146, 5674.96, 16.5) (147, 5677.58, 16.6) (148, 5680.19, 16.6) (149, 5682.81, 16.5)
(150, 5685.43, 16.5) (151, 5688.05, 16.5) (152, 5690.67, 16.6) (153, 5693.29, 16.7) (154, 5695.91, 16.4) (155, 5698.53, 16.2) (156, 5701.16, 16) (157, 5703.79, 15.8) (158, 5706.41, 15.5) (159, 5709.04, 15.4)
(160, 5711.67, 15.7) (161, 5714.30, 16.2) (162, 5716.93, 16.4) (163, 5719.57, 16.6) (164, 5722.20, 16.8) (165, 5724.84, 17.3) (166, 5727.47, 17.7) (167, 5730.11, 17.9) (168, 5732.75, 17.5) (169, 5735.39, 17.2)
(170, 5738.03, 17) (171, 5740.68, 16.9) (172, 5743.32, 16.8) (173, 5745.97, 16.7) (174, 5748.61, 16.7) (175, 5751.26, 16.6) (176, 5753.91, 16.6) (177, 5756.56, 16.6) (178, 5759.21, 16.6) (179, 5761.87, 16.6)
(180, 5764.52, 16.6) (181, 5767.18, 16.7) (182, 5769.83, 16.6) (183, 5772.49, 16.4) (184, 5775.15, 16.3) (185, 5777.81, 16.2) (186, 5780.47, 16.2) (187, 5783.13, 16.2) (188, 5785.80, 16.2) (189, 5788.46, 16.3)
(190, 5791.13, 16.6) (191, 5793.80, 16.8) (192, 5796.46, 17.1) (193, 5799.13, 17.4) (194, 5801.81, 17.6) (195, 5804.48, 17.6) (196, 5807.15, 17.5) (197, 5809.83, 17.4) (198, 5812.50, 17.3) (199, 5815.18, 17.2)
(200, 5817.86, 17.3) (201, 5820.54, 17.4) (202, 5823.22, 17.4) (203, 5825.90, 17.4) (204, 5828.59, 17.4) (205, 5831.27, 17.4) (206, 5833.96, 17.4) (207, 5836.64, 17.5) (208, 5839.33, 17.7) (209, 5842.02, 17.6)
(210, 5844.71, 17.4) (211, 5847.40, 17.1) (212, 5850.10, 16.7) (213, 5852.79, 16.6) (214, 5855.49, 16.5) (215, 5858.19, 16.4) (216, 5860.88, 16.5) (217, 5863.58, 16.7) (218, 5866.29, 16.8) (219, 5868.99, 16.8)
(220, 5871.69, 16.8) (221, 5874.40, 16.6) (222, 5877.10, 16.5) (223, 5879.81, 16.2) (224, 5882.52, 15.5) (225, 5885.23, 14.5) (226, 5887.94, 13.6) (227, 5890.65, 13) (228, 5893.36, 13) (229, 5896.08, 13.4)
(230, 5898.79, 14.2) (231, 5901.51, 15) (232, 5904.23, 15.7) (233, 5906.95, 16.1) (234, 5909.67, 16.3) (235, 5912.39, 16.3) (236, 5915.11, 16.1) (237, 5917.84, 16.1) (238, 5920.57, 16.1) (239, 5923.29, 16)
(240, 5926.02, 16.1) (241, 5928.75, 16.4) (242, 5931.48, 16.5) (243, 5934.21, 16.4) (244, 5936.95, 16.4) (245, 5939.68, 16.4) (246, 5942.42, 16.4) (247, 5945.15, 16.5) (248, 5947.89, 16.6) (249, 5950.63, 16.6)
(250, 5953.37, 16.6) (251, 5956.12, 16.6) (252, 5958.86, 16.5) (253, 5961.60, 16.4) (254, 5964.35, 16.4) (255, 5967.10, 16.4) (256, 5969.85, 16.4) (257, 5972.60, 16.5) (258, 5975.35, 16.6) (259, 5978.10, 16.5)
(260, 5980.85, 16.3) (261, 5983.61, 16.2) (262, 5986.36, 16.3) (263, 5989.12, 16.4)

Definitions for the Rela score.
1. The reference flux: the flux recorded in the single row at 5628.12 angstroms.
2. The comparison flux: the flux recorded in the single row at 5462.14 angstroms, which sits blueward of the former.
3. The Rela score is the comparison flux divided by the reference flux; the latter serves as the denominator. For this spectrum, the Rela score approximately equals 0.994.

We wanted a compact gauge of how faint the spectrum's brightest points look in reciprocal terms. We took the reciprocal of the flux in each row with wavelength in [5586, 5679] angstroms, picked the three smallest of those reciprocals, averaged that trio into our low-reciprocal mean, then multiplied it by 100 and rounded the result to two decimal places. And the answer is 6.00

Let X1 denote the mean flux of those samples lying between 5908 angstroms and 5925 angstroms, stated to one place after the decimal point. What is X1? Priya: 16.2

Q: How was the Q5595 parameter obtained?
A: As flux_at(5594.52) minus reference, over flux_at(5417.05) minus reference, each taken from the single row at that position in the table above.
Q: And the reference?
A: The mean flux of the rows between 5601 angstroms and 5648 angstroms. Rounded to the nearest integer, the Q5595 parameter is -1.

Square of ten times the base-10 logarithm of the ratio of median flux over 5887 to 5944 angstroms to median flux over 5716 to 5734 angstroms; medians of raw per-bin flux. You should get 0.097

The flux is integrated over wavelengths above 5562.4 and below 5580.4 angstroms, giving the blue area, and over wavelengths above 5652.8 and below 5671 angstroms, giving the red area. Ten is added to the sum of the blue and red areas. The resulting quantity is 597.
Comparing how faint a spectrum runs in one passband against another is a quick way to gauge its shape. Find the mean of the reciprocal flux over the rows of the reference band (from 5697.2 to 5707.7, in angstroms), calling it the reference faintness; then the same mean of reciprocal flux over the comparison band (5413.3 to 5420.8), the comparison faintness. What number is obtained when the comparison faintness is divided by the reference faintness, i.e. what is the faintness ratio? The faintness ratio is 0.96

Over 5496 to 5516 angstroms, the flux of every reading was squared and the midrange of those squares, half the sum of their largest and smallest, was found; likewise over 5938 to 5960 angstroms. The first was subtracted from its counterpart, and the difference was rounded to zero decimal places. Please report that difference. 23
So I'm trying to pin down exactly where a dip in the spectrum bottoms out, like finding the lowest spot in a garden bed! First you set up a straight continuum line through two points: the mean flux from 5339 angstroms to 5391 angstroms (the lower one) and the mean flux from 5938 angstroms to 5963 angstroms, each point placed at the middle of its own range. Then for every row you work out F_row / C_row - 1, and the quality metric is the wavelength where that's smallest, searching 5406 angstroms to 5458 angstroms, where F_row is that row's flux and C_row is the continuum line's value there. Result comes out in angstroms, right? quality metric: 5407.08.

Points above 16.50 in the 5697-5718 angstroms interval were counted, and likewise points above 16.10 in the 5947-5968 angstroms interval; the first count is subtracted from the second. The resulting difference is 8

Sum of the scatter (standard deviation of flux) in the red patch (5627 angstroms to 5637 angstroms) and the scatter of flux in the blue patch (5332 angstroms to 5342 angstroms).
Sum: 0.2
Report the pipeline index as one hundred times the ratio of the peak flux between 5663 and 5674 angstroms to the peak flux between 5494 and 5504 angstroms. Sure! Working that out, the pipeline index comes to 102.5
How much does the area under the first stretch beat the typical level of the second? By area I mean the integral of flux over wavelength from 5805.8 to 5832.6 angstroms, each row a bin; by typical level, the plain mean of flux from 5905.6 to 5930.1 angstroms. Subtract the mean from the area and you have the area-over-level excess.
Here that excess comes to 449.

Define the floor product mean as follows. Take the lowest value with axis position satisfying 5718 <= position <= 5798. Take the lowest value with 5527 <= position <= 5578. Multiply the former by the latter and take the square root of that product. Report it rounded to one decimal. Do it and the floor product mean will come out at 16.0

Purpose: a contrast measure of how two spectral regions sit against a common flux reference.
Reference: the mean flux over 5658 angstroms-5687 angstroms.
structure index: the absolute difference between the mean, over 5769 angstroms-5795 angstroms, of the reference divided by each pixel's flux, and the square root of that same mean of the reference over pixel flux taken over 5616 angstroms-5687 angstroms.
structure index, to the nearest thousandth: 0.006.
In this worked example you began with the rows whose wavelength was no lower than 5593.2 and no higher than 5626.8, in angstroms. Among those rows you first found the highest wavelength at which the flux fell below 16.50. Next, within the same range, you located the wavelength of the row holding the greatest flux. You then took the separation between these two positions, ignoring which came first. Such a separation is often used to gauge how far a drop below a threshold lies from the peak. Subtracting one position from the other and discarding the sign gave 15.5 angstroms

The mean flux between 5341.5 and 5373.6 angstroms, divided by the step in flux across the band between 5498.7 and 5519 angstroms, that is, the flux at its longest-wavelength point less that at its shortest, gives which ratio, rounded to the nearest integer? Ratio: 27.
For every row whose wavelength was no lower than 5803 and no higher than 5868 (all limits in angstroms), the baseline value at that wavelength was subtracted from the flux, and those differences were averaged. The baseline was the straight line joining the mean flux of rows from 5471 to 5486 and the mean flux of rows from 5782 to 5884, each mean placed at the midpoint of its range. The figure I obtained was 0.20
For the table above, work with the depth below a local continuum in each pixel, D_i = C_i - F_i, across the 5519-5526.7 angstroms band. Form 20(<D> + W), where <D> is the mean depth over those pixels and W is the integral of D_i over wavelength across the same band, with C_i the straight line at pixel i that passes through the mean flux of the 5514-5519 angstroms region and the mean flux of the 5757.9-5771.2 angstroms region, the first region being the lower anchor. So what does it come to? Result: 5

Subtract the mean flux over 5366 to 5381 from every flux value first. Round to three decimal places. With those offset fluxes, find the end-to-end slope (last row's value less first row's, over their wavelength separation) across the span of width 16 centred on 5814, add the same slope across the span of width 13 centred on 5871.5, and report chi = -0.035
